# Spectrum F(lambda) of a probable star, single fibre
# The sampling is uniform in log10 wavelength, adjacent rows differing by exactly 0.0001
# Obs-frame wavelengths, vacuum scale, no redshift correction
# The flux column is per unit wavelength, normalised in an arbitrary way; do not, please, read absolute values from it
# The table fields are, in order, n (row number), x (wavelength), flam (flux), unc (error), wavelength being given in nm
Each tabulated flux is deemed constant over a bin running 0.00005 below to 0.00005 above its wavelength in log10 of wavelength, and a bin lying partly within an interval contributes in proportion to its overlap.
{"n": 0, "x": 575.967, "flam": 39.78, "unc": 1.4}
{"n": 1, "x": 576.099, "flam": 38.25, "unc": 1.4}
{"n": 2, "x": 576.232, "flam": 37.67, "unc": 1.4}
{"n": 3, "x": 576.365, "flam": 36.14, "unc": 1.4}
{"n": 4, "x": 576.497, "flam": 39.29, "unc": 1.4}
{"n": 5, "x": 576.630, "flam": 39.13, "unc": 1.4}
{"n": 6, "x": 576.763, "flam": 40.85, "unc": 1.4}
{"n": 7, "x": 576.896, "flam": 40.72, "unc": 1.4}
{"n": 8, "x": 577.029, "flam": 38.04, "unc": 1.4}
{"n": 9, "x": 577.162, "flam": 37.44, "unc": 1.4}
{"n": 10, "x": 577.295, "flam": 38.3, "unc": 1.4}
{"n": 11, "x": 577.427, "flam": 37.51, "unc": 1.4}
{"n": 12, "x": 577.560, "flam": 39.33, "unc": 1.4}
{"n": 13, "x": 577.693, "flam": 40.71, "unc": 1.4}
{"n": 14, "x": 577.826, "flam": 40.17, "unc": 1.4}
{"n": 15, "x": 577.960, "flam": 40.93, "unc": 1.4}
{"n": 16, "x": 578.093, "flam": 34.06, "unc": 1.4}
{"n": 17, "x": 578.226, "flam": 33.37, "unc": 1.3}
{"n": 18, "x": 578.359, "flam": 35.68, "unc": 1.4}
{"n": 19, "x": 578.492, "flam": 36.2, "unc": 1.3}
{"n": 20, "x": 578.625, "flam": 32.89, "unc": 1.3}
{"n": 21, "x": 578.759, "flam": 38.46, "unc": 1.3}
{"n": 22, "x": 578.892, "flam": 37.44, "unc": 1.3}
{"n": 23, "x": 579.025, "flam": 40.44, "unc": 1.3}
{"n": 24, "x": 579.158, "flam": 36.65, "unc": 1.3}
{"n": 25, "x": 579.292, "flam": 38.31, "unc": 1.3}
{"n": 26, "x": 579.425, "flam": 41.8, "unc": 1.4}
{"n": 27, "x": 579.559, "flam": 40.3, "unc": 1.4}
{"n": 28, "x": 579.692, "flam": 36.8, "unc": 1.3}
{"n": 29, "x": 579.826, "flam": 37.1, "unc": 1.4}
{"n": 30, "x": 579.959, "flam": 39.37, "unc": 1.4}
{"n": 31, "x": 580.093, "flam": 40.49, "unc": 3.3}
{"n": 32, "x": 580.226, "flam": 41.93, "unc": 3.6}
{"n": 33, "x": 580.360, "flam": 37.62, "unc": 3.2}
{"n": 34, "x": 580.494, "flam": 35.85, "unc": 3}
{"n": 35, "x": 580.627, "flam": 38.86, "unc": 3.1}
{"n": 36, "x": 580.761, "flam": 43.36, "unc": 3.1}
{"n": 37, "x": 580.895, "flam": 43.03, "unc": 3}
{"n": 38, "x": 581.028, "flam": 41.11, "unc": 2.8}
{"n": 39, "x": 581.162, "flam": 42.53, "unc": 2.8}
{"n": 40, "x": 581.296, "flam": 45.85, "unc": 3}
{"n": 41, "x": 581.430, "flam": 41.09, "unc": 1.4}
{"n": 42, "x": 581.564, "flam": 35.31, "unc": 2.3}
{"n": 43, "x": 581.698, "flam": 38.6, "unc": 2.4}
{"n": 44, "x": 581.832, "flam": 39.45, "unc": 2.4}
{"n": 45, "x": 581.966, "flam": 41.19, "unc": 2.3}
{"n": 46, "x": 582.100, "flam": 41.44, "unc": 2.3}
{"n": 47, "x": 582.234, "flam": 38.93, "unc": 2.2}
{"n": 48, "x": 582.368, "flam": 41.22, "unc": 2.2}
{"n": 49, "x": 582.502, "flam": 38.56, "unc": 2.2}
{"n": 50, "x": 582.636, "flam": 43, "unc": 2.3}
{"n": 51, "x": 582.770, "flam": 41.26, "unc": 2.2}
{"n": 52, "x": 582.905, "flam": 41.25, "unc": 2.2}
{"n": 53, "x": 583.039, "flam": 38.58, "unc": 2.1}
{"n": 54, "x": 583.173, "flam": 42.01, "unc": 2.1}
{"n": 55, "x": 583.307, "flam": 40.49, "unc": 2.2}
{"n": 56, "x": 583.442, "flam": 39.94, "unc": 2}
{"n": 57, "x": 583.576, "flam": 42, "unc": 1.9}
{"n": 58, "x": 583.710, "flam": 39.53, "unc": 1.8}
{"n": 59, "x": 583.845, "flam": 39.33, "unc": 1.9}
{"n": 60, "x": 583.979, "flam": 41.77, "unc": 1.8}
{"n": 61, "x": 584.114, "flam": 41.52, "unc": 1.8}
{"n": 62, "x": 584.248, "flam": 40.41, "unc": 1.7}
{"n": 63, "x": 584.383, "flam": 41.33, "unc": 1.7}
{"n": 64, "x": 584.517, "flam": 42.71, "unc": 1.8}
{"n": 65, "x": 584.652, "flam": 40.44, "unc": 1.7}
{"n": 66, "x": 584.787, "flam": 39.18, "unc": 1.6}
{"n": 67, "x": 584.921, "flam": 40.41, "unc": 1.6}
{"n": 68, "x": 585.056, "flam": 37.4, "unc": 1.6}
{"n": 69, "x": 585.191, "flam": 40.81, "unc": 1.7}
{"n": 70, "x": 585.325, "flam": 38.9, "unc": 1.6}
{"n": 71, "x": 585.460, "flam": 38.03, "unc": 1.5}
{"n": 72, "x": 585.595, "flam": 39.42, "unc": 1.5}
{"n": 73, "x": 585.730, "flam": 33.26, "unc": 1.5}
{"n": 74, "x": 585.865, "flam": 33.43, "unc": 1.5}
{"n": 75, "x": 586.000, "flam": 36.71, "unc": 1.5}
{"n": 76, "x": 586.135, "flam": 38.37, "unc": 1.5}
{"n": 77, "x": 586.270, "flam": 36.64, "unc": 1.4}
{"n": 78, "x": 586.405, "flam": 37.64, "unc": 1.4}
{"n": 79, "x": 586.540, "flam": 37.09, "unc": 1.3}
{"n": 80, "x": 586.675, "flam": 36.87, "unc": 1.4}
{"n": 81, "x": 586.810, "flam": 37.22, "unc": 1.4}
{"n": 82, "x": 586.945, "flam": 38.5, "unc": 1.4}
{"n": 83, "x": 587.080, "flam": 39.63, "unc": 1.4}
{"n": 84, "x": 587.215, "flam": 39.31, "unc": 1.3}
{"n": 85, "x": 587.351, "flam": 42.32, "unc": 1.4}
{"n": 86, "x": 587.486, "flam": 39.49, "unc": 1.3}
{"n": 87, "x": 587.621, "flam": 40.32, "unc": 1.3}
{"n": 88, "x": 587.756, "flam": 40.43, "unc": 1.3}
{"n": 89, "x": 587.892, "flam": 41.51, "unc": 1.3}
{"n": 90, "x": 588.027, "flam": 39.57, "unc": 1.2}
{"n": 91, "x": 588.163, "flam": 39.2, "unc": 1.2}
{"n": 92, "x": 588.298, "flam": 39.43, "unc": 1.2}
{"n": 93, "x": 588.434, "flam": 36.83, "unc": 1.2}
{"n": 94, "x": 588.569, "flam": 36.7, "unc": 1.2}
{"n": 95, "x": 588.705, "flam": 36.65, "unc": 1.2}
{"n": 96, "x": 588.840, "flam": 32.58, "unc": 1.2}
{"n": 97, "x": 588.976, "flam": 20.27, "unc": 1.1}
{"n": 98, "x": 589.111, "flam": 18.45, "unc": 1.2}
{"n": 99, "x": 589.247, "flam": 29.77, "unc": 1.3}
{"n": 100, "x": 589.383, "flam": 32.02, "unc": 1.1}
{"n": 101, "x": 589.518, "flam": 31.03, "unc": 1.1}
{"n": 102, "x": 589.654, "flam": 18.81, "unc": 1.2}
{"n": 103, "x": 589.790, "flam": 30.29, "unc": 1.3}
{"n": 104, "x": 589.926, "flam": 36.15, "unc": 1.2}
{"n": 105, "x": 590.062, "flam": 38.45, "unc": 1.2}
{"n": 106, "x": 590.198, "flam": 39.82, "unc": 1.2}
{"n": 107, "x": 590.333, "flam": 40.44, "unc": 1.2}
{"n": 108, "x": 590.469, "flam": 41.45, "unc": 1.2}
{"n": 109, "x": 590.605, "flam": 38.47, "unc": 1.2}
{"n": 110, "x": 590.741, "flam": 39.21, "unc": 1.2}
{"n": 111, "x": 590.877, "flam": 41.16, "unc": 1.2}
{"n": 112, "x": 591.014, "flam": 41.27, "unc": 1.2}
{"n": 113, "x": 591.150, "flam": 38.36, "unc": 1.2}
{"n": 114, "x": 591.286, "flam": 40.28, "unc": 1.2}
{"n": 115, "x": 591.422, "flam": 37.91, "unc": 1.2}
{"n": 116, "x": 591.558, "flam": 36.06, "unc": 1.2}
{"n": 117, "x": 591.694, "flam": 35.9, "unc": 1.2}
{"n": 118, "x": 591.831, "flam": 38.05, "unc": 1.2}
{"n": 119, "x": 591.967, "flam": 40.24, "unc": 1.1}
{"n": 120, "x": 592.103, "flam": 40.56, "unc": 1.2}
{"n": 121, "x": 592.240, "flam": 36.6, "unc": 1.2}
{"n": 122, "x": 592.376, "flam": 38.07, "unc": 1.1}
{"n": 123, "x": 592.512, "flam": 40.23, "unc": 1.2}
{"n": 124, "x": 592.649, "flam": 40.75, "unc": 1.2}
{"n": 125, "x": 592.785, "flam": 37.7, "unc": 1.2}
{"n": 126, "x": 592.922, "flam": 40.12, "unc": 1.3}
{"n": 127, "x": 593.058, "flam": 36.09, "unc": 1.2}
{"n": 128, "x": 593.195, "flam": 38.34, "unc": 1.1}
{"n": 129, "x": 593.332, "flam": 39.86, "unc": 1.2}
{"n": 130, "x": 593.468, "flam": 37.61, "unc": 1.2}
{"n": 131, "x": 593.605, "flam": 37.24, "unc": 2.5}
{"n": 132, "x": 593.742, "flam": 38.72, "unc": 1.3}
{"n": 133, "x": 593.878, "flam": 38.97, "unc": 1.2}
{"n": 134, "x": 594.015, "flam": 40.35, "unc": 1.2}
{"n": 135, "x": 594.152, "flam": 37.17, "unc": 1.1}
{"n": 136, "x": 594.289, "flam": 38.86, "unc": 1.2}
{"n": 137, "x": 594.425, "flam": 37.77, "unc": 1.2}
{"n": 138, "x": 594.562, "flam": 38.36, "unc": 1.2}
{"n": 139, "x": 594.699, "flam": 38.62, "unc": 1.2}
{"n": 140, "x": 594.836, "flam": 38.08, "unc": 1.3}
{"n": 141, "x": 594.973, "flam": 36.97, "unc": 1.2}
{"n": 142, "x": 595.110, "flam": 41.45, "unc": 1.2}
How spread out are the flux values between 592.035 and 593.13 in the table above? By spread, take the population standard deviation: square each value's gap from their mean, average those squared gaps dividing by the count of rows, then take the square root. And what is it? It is 1.8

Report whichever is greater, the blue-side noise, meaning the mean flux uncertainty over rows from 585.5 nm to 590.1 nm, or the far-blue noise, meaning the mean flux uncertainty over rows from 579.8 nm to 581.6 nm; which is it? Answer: 2.7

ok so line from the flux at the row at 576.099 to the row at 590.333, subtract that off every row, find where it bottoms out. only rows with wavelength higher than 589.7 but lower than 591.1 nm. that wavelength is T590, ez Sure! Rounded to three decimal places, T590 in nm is 589.790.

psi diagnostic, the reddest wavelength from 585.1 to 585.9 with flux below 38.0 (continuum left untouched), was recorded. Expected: 585.865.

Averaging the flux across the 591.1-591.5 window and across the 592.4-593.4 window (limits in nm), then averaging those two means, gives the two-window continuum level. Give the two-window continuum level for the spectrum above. 38.9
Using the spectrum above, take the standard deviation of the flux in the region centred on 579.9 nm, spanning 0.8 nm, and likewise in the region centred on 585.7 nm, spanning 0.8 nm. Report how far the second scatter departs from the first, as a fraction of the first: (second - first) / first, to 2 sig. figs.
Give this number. 0.34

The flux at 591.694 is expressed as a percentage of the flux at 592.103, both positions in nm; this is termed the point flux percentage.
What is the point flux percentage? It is 89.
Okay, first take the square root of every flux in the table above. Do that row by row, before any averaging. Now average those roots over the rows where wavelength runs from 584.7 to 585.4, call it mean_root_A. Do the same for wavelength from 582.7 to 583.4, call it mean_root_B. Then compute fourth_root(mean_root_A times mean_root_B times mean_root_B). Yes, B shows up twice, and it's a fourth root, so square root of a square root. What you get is 4.00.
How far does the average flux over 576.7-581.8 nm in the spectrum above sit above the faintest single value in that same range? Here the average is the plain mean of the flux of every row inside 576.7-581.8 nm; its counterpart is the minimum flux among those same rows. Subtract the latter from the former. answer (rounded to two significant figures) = 6.0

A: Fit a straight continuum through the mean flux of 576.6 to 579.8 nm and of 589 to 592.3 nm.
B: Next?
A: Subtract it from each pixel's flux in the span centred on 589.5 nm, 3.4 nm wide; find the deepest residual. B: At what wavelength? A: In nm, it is 589.111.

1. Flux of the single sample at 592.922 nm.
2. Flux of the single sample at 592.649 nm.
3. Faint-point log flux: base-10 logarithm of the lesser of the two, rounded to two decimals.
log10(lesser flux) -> 1.60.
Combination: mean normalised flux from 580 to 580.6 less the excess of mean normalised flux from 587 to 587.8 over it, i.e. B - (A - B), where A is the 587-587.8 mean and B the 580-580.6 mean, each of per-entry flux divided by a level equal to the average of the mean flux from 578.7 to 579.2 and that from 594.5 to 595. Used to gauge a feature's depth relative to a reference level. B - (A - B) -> 0.99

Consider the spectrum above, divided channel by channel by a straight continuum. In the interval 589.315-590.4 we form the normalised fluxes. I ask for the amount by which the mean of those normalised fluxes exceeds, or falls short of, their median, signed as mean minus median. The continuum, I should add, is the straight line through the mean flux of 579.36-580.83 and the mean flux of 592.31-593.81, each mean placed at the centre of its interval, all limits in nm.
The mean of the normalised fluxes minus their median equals -0.018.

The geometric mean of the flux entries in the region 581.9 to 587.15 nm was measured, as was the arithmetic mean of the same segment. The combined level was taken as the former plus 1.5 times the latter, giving 98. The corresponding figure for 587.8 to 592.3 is 89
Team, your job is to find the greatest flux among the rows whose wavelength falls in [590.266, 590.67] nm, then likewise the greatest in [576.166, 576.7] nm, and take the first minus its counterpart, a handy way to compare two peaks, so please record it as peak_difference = 2.2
